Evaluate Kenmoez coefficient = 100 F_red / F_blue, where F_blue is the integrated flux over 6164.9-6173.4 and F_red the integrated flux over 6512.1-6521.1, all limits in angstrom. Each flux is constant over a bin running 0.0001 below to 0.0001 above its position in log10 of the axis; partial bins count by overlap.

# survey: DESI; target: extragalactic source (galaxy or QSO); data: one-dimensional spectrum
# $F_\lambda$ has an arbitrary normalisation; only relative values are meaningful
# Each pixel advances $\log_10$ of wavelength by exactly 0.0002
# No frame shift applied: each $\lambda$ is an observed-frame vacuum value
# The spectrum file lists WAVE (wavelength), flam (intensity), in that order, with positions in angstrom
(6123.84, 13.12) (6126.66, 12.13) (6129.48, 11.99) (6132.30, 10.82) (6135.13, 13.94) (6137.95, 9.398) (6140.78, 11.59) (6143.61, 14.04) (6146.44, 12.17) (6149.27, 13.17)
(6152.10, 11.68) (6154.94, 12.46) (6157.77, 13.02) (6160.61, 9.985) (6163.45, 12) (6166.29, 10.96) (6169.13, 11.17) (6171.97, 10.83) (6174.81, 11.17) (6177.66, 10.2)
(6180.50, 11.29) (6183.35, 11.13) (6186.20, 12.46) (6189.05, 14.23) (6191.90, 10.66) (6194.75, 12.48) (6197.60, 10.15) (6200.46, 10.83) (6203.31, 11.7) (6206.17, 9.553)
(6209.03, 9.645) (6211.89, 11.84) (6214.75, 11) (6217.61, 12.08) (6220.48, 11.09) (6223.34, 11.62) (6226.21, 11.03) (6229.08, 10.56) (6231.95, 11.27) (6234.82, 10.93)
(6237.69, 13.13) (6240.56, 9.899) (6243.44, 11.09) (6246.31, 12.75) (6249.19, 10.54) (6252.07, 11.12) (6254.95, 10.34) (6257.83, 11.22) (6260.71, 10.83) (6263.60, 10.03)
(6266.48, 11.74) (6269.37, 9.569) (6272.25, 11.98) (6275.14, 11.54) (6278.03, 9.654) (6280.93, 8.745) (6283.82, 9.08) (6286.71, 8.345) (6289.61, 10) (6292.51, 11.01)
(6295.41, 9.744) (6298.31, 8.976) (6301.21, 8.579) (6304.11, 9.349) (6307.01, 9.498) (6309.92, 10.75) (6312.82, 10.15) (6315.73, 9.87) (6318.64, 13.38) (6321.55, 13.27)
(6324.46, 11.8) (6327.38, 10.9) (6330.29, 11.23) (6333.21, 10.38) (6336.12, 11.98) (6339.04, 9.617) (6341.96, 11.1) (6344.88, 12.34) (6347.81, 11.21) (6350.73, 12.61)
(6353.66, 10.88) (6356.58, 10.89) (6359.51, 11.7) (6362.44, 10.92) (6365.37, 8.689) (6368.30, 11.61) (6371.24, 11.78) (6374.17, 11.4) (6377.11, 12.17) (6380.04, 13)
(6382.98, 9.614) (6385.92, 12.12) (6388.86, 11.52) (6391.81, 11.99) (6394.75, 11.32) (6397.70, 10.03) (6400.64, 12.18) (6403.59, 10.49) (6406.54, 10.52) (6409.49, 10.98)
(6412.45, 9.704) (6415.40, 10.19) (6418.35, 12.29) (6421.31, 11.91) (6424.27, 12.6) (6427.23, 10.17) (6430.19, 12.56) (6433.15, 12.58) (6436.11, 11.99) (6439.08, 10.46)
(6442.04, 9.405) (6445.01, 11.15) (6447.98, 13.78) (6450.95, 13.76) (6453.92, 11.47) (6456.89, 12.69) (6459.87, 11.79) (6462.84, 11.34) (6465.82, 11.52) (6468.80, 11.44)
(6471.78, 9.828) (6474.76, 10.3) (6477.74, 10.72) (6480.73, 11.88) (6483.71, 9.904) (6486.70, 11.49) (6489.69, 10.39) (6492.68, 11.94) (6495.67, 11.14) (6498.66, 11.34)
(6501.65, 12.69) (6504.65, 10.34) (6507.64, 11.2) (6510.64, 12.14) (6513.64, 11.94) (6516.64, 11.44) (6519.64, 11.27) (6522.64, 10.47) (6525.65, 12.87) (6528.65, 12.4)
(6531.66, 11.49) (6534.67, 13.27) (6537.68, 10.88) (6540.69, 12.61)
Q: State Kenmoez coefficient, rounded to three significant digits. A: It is 111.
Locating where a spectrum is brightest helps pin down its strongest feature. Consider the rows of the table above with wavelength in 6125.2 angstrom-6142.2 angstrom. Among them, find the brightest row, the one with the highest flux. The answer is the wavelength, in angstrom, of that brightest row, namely 6135.13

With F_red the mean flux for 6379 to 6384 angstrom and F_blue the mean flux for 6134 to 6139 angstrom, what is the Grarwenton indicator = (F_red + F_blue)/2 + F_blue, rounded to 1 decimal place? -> 23.2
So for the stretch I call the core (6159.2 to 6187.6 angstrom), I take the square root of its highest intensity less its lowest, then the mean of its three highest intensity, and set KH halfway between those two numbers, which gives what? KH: 6.74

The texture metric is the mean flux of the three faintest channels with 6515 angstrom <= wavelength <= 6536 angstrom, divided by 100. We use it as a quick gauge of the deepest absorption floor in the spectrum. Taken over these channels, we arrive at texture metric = 0.111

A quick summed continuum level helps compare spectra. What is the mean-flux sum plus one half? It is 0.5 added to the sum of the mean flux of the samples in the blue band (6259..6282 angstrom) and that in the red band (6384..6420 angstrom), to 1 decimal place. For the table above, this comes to 22.1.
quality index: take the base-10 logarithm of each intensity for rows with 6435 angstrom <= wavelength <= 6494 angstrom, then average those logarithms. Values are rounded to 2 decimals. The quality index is 1.05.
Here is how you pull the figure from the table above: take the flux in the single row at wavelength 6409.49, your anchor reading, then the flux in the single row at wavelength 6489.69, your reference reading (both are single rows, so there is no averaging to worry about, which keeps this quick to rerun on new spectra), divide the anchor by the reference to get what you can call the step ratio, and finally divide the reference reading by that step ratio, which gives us 9.8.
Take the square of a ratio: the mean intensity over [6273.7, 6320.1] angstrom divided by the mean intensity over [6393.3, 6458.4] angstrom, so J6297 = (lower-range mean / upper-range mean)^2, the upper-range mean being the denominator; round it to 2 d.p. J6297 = 0.75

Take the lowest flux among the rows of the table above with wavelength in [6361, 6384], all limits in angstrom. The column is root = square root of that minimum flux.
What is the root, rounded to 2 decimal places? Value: 2.95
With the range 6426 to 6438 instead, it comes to 3.19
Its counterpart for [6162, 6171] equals 3.31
